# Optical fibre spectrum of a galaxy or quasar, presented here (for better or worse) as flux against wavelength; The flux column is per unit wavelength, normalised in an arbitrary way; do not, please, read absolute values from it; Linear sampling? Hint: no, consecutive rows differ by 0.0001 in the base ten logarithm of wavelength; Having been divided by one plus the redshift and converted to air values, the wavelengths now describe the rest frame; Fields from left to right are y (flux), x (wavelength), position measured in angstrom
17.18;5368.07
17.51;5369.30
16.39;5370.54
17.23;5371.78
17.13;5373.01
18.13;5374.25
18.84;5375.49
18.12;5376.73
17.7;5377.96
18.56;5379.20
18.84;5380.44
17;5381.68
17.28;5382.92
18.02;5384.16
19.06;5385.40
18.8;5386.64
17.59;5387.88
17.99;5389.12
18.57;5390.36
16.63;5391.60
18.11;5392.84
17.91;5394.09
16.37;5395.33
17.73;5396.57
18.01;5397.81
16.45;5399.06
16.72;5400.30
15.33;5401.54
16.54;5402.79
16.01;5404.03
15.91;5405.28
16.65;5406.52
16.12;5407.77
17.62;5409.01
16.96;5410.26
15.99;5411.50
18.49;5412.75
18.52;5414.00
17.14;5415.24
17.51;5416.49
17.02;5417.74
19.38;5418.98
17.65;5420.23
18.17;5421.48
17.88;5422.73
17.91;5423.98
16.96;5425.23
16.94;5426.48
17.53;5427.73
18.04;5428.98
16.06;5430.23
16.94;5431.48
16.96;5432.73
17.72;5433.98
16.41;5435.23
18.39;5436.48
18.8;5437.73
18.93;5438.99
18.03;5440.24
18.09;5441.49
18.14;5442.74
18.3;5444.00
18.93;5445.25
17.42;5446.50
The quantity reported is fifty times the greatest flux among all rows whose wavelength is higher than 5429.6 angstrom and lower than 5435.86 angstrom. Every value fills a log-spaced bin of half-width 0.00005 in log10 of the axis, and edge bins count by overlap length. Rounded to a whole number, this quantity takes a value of 886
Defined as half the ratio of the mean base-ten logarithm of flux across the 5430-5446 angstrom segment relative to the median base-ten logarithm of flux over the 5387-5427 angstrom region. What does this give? 0.505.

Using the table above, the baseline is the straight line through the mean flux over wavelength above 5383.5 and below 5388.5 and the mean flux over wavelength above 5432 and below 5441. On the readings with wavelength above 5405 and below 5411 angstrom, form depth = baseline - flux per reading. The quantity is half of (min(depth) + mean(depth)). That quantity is 1.0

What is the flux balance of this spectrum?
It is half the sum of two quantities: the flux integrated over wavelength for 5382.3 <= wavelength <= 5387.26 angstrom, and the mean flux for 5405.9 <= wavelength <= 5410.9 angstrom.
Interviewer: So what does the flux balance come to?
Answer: 53.8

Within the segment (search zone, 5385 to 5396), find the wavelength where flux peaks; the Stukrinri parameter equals 5385.40 angstrom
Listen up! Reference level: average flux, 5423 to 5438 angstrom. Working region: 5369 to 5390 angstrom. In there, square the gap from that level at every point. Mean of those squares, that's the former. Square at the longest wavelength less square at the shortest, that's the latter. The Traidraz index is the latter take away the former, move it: -0.5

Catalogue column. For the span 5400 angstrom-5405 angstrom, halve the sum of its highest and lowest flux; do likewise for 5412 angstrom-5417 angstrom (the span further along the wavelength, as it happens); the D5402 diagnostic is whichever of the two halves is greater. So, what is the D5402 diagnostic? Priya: 17.8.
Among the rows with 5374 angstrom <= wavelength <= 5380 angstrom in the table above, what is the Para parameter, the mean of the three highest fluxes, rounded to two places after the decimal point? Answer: 18.51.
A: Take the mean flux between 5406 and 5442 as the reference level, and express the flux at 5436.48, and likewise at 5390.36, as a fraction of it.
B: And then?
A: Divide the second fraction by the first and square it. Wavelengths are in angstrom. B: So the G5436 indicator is 1.02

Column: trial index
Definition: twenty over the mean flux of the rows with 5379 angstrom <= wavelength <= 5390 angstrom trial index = 1.10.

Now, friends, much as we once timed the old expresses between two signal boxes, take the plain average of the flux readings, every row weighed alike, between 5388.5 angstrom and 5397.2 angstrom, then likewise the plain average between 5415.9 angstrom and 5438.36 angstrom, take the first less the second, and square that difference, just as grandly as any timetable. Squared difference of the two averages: 0.00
